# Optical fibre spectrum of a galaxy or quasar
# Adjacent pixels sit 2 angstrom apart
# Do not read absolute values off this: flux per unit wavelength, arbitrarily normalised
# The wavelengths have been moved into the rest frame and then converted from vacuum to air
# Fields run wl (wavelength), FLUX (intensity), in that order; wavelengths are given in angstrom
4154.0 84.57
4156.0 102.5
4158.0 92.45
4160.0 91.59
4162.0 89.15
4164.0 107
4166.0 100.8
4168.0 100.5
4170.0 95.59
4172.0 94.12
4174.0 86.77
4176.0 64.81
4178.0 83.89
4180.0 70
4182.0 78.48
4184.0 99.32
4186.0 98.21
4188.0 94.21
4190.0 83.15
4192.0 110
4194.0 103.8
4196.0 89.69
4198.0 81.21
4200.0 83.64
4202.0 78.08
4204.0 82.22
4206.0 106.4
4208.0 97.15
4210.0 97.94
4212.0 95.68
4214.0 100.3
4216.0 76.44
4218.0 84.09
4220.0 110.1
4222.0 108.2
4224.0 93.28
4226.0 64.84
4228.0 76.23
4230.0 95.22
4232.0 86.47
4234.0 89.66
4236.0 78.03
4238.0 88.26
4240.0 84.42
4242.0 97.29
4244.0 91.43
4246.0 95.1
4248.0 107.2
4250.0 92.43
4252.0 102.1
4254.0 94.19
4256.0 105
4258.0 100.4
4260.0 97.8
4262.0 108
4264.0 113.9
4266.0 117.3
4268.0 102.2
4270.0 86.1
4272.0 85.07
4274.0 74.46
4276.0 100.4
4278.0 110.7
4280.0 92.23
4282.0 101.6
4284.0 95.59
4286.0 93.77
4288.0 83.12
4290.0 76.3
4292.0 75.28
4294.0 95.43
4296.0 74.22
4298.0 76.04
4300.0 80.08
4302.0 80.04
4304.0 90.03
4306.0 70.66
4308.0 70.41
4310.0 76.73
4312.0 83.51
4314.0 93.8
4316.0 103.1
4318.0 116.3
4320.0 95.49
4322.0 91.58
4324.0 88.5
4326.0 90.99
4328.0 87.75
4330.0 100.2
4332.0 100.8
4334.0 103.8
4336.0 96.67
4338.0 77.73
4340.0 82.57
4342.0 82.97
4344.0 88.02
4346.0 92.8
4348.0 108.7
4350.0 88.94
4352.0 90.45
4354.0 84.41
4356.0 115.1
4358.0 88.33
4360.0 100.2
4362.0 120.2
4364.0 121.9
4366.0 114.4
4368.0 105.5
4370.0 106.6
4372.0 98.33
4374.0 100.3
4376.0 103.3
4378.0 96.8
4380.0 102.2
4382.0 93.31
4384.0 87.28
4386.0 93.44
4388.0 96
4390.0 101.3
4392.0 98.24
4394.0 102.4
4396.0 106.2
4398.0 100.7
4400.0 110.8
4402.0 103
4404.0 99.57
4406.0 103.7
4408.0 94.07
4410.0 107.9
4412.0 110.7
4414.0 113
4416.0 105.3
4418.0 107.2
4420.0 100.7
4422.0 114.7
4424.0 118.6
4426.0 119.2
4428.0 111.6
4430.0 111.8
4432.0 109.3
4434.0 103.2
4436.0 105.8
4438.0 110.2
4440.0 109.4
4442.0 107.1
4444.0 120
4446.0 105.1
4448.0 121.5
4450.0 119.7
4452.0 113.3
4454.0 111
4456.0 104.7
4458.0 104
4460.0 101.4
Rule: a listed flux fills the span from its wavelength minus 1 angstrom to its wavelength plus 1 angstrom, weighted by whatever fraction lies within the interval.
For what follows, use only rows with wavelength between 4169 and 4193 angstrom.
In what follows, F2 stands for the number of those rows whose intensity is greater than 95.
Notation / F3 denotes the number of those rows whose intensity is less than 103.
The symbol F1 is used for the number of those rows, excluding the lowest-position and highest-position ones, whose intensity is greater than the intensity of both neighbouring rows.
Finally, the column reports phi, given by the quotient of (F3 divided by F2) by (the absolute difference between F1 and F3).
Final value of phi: 0.31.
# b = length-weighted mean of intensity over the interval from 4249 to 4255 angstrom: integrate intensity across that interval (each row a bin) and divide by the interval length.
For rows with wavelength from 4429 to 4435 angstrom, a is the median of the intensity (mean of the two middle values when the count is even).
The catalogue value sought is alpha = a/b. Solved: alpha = 1.14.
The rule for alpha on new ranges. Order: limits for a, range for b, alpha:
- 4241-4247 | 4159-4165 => 0.99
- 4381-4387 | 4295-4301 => 1.22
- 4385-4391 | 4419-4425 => 0.86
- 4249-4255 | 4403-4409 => 0.95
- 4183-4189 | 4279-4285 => 1.02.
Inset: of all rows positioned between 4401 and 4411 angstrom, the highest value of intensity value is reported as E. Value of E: 107.9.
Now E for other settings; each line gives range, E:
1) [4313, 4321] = 116.3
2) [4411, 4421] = 113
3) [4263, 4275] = 117.3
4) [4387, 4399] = 106.2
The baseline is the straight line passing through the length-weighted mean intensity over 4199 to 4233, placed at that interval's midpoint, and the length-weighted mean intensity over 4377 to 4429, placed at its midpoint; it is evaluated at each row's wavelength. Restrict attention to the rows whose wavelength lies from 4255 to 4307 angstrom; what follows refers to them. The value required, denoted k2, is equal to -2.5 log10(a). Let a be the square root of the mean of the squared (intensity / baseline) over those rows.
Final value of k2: 0.02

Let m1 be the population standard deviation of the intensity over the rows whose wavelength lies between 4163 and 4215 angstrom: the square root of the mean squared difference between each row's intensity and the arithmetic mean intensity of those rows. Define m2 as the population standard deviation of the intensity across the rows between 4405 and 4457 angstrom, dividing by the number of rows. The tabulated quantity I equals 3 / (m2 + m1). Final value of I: 0.169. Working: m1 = 11.4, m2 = 6.4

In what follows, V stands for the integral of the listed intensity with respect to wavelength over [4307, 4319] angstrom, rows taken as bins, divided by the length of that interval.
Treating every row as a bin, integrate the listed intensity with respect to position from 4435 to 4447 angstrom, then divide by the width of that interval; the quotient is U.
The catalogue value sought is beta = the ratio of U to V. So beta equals 1.21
